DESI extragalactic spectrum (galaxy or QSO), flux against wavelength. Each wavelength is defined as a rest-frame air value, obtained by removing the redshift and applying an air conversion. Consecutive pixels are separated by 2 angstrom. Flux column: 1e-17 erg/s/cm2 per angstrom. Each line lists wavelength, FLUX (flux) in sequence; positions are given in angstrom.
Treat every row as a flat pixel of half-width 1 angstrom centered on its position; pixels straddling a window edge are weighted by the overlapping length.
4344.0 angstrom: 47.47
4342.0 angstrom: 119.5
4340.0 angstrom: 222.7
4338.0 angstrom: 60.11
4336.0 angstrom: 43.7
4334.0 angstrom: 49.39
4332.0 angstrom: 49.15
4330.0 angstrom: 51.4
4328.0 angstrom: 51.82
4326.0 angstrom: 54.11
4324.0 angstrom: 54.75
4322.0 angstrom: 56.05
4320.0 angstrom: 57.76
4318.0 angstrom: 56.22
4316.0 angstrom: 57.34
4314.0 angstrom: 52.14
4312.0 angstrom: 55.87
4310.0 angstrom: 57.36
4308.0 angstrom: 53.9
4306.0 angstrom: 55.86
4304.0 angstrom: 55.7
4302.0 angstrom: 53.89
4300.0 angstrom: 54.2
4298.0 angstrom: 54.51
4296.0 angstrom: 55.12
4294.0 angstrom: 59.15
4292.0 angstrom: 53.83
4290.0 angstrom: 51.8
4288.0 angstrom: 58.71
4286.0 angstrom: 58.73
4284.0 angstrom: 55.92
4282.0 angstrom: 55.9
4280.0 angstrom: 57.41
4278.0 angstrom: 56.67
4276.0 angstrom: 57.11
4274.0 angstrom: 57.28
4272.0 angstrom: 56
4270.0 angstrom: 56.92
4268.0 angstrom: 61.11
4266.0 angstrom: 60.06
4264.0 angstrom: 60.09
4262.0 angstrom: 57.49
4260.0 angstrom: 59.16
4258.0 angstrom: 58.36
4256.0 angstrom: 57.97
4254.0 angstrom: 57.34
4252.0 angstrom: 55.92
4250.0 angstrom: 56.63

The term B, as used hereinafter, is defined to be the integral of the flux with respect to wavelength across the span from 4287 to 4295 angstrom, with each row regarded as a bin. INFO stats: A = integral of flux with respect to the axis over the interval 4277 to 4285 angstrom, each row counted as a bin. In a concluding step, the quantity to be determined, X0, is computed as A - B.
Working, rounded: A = 452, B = 447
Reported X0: 5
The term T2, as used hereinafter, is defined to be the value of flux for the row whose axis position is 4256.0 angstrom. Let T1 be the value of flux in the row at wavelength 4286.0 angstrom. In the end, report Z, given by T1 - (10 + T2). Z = -9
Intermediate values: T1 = 58.73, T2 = 57.97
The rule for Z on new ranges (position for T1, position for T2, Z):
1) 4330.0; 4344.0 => -6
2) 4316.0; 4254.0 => -10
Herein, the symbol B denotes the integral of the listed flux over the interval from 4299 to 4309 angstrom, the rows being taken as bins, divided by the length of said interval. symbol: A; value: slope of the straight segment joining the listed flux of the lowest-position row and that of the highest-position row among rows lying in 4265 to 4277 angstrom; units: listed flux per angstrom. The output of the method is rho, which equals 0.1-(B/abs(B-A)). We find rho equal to -0.895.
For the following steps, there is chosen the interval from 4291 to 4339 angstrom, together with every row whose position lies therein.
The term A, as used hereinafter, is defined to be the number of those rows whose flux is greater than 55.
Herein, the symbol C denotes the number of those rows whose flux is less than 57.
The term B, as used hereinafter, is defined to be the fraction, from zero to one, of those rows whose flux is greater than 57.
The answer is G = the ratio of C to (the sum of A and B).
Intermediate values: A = 11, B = 0.21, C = 19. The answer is 1.7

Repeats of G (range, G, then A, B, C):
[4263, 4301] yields 0.6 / 15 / 0.47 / 10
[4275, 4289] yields 0.4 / 7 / 0.57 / 3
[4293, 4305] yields 1.6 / 3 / 0.17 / 5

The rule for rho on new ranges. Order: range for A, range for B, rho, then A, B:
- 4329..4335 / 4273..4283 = -0.891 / -0.5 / 57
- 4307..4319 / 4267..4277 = -0.904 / 0.2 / 58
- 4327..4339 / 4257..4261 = -0.914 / 0.8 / 59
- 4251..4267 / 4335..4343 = -0.903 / 0.3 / 112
